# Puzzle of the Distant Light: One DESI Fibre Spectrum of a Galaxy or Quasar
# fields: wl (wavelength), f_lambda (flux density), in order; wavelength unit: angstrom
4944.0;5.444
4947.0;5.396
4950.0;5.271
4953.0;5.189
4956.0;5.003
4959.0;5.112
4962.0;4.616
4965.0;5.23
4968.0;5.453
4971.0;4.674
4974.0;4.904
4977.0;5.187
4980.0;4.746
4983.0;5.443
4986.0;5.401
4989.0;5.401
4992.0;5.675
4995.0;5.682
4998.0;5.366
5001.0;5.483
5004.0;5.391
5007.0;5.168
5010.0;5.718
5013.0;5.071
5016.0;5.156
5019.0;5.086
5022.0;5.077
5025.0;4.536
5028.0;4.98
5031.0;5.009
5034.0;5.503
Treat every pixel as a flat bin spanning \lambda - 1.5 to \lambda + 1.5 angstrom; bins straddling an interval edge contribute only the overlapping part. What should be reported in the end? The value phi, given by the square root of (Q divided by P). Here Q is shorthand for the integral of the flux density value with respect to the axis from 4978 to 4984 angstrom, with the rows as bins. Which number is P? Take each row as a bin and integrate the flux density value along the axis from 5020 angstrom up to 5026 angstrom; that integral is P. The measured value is 1.02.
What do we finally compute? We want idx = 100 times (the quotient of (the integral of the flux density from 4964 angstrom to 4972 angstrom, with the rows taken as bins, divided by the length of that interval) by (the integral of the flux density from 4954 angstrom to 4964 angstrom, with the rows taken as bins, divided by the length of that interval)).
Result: 104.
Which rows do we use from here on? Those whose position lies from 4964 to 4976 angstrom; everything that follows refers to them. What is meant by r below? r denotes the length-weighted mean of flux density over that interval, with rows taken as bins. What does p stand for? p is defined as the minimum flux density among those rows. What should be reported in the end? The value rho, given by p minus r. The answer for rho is -0.39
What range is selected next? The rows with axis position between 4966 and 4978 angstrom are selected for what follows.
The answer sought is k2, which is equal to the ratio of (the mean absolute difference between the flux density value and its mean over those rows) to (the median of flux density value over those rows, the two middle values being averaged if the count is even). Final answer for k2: 0.053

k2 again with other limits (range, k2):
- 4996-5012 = 0.026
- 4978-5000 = 0.035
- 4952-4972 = 0.046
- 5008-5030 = 0.039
